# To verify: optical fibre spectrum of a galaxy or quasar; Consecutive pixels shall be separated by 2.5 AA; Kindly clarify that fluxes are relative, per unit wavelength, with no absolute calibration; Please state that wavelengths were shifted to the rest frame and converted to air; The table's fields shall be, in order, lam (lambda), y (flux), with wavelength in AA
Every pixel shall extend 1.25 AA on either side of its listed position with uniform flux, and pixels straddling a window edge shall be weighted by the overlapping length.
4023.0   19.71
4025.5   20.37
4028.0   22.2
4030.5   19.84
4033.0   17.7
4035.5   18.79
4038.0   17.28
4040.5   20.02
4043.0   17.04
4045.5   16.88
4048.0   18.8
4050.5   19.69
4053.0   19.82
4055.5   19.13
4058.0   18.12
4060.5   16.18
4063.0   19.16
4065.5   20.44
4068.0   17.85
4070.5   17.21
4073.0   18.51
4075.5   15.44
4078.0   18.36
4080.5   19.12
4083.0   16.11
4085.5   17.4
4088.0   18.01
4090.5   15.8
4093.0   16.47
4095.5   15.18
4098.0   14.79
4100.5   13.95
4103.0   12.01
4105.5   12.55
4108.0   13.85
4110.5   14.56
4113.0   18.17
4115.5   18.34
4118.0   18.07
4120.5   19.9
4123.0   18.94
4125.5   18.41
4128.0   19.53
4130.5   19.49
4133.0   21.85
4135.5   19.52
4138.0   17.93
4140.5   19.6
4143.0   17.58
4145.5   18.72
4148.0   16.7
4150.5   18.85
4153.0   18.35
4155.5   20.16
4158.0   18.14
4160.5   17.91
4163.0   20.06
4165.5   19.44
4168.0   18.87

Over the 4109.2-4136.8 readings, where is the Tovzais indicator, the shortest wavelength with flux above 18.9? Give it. 4120.5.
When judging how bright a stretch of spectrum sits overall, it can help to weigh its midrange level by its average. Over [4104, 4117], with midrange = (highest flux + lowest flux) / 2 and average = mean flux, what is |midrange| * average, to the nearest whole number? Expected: 239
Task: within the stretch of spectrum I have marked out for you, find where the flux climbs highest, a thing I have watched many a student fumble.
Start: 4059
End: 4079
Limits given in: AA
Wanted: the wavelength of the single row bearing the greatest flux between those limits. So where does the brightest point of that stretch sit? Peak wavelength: 4065.5 AA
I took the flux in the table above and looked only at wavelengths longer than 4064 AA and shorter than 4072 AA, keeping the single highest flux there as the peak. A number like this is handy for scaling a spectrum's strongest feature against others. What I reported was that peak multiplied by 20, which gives 409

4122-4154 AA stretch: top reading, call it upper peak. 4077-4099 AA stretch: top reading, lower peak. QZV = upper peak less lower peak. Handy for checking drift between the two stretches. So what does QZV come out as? 2.7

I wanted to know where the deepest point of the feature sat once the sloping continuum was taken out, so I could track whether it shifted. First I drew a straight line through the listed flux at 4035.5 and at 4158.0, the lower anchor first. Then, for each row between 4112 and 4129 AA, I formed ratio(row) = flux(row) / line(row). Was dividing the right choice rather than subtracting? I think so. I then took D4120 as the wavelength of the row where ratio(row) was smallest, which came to 4118.0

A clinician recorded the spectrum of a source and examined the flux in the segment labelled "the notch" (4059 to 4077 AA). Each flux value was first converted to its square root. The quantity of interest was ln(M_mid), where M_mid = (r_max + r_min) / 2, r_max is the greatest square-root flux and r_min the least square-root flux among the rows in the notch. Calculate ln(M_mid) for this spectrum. 1.44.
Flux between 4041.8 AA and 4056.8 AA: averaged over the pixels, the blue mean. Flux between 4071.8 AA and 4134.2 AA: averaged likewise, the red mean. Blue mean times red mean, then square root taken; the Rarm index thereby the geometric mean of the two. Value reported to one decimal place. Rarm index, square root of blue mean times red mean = 17.8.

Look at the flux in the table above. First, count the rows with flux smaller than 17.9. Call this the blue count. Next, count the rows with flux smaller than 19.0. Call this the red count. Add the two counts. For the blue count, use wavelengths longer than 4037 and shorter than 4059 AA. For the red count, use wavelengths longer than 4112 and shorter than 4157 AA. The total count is 14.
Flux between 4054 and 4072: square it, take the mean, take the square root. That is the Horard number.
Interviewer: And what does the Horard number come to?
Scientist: 18.3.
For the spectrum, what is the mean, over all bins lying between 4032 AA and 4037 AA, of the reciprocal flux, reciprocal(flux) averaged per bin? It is 0.0549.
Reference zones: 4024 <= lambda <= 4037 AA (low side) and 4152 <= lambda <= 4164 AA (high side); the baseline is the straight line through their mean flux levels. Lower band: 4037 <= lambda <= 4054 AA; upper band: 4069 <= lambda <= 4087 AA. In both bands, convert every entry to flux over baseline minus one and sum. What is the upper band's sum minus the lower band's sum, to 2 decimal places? -0.31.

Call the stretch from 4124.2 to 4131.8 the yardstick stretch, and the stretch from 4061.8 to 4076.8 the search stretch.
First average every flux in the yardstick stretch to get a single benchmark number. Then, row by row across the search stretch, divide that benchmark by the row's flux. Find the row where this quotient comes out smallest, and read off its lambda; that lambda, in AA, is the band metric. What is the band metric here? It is 4065.5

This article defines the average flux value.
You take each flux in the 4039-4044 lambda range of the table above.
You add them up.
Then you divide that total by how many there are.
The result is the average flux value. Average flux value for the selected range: 18.5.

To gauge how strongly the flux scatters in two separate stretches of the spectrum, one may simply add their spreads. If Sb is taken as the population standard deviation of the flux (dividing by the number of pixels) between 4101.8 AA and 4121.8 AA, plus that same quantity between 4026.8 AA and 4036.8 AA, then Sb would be 4.5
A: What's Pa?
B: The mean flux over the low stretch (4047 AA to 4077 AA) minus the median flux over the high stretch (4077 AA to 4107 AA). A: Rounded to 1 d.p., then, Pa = 2.4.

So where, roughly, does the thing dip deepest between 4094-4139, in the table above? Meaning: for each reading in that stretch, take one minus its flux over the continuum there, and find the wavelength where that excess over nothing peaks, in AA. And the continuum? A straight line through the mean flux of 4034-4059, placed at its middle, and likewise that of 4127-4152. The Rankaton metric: 4103.0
